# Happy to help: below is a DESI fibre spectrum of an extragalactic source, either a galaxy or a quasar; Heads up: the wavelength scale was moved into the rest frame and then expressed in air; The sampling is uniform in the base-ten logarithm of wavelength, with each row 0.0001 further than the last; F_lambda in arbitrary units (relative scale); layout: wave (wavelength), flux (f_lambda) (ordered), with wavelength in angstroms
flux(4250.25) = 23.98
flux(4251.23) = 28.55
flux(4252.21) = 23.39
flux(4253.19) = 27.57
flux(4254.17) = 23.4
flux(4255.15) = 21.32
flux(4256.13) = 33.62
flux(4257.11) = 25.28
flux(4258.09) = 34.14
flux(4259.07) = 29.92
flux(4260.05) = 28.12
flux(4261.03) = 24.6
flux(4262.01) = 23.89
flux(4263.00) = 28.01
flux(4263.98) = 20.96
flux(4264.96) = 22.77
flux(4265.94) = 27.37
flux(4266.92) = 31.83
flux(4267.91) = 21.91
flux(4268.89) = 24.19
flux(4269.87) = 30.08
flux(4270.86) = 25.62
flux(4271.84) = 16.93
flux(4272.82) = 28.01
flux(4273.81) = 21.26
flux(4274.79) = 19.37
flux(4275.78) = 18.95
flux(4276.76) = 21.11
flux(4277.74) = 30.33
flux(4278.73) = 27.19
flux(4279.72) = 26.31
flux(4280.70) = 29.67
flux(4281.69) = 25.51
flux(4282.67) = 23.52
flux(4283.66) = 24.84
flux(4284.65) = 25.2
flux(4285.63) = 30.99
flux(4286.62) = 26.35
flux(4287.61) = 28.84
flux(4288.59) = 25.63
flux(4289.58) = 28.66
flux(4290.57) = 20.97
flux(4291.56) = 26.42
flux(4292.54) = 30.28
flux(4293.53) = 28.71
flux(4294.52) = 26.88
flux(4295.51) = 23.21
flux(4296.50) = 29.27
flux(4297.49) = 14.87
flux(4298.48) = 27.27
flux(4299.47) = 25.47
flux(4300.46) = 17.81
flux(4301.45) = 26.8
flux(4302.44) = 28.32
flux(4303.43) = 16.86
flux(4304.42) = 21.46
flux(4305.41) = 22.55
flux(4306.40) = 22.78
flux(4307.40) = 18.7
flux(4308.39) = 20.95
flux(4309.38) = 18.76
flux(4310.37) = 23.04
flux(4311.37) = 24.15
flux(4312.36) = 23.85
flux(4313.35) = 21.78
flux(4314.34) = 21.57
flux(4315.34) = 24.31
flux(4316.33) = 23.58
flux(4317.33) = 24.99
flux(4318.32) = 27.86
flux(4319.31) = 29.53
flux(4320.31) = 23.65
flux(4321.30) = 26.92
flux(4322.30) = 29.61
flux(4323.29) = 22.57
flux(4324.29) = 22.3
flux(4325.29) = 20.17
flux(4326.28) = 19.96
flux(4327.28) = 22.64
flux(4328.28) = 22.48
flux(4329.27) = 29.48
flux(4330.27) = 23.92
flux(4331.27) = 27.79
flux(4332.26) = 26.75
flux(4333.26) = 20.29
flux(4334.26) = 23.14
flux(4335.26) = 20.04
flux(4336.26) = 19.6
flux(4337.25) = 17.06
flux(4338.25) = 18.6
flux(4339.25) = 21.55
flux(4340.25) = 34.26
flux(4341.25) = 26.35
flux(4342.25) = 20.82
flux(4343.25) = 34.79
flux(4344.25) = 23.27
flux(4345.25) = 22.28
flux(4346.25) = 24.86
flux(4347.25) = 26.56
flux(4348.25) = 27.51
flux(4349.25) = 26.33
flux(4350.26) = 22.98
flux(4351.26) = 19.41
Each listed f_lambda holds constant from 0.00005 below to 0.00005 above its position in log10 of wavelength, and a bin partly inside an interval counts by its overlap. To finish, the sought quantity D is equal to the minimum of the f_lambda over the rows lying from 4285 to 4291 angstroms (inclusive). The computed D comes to 20.97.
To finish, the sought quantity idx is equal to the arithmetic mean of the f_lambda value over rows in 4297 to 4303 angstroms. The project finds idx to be 23.4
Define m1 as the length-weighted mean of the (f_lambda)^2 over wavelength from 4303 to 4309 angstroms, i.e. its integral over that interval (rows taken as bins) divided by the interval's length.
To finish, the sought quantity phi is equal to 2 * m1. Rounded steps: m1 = 427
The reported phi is 854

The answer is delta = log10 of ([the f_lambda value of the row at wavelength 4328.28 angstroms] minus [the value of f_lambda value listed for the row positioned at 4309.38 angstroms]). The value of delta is 0.57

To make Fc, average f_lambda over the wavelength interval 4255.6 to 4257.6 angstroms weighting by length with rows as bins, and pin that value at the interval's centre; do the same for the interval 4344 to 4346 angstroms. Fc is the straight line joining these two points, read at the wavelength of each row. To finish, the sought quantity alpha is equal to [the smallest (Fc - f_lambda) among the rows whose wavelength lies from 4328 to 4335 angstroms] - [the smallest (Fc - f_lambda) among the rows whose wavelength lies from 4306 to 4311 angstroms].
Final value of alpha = -7.8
